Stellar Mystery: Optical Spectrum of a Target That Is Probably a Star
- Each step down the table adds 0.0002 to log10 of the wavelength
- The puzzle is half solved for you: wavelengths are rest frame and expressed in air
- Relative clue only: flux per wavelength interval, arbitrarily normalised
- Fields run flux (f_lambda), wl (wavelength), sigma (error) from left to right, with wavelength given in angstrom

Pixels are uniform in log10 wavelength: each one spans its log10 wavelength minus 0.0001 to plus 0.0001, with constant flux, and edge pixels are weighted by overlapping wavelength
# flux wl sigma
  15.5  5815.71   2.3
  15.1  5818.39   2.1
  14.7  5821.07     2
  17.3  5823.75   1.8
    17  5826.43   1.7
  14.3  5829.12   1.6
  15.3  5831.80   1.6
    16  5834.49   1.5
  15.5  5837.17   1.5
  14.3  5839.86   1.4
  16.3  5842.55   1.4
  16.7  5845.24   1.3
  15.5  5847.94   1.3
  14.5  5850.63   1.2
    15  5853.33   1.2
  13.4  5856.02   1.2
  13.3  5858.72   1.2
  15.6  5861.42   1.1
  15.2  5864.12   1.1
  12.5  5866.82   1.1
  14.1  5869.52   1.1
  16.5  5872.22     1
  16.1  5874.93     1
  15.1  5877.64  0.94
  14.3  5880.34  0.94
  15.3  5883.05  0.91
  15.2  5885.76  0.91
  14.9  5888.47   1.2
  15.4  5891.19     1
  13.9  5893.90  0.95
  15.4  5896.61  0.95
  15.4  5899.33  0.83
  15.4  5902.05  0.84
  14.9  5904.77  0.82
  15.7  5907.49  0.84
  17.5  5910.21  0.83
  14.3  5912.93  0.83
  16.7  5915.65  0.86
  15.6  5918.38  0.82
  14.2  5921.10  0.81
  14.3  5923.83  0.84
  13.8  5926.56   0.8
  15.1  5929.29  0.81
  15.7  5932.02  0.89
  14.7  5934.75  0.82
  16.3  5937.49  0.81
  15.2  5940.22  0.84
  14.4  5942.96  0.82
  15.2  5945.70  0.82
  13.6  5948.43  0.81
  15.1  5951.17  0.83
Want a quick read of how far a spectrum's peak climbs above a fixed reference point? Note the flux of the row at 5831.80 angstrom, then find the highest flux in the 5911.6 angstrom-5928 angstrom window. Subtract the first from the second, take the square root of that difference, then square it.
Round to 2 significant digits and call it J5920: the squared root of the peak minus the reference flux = 1.4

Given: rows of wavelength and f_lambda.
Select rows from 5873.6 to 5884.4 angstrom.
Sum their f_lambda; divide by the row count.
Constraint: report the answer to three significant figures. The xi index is 15.2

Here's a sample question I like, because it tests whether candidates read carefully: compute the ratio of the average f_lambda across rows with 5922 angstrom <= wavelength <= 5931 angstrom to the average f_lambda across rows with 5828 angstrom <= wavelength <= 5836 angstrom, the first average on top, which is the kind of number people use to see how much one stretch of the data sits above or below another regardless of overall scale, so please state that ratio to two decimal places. 0.95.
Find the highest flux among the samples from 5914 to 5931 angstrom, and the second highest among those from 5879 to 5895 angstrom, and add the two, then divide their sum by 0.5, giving 64.0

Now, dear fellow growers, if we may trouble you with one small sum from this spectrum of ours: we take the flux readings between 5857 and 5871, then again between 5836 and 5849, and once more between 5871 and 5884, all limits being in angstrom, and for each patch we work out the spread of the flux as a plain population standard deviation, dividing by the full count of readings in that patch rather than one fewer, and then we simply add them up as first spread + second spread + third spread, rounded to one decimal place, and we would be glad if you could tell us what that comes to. 2.8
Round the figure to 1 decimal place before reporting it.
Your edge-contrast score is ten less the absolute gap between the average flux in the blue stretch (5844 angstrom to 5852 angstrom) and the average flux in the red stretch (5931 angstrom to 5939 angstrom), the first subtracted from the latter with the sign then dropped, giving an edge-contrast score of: 10.0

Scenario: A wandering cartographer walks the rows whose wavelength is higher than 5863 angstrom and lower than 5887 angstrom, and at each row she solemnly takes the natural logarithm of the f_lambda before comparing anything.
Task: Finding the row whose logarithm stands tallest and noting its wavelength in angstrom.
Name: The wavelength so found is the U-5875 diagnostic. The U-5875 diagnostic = 5872.22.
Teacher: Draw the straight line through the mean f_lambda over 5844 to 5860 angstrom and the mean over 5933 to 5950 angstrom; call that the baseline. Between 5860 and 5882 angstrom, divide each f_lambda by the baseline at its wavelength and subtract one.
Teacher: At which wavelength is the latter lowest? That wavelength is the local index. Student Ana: 5866.82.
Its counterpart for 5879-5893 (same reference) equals 5880.34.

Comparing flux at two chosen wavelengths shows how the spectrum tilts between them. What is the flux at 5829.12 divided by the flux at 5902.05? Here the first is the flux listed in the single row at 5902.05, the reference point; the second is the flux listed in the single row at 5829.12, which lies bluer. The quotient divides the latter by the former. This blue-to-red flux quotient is 0.93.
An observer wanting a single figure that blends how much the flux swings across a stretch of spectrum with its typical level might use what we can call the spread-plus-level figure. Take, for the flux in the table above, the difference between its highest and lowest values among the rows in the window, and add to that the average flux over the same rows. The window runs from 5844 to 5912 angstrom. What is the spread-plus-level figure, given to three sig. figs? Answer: 20.1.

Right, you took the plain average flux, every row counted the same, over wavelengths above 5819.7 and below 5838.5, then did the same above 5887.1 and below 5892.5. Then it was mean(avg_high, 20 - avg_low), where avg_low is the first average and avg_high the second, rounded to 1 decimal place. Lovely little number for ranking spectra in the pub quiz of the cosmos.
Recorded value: 9.7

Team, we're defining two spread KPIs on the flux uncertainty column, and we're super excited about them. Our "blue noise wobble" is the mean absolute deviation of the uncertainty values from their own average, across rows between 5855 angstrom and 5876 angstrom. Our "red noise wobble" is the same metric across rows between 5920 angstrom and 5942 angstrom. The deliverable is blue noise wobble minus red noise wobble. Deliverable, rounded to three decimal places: 0.028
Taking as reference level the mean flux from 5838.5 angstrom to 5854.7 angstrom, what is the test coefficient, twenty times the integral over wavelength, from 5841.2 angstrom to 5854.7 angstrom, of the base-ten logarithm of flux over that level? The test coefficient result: 1.5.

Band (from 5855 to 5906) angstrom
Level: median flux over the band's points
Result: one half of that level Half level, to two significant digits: 7.6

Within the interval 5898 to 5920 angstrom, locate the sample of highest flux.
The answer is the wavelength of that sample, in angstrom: 5910.21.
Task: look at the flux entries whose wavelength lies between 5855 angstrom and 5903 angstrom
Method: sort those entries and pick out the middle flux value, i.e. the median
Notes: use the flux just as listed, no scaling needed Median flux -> 15.2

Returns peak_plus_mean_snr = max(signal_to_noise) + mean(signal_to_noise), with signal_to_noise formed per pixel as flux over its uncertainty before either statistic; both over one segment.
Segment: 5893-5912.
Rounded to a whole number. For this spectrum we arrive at 39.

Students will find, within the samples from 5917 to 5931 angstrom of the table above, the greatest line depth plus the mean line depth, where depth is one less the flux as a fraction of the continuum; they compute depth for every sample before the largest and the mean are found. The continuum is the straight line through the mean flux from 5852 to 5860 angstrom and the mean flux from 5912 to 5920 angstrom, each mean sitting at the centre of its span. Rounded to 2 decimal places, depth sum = 0.20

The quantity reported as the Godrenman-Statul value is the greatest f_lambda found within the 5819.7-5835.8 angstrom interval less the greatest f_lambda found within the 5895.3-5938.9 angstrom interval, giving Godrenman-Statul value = -0.2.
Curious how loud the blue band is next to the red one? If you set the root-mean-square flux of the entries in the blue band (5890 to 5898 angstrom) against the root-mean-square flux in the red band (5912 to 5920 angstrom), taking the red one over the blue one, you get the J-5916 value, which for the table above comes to 1.04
